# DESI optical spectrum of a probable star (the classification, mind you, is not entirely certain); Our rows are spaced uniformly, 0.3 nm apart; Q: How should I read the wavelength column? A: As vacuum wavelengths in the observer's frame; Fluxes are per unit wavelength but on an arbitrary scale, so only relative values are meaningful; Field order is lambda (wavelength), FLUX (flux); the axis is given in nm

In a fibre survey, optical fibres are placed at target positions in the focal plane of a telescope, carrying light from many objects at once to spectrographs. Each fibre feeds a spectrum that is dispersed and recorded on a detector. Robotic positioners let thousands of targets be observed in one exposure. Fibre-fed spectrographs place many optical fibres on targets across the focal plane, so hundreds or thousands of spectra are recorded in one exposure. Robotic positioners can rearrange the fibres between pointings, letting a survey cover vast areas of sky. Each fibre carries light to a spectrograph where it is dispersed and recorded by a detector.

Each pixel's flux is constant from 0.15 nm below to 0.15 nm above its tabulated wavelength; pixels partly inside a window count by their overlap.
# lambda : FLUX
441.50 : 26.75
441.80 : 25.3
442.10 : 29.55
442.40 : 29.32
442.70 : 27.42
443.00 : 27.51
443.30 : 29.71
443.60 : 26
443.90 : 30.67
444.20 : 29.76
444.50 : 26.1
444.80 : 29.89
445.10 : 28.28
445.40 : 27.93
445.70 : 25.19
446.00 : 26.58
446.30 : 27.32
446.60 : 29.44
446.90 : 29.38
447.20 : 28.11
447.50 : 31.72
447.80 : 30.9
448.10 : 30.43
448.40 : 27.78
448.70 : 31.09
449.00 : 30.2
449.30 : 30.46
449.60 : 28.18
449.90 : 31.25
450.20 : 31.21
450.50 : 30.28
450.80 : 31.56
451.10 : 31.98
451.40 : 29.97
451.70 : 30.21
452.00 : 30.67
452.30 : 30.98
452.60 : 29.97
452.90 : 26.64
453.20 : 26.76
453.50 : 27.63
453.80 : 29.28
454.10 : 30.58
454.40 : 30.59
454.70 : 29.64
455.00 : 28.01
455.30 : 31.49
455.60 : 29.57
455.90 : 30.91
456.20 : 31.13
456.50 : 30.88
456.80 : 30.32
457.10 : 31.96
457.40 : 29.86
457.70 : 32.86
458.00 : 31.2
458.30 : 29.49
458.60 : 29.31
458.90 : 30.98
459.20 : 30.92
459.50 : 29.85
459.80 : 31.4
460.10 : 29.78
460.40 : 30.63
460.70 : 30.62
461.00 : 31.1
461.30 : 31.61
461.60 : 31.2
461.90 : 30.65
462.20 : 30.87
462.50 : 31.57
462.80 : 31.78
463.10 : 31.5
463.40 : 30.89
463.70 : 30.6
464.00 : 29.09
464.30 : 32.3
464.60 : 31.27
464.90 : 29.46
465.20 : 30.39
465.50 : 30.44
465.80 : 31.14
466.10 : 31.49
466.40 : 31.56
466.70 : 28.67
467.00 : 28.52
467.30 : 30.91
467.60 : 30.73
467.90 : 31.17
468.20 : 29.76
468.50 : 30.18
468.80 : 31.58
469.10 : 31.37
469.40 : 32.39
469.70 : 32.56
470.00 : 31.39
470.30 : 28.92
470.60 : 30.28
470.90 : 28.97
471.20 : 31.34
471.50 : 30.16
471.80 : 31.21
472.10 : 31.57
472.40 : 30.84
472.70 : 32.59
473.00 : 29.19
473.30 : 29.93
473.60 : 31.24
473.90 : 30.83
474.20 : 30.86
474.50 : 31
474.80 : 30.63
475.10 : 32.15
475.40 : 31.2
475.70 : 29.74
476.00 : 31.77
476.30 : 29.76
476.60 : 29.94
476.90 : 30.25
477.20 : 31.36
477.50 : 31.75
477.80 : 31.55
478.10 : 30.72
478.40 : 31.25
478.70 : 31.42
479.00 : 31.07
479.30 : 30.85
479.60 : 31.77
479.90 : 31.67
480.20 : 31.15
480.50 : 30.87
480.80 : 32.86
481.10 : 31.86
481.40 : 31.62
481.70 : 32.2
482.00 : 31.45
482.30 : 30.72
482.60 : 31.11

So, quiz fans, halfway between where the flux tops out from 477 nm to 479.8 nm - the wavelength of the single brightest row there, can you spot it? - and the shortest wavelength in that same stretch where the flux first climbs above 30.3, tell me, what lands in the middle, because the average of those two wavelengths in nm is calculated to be 478.40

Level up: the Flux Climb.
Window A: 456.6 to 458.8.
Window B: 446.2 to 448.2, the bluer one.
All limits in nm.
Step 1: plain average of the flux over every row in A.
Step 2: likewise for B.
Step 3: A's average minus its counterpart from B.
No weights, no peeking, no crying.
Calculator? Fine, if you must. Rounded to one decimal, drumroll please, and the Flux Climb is 1.1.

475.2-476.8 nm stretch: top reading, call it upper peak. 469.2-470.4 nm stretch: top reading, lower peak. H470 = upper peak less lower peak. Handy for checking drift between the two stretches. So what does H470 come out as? -0.8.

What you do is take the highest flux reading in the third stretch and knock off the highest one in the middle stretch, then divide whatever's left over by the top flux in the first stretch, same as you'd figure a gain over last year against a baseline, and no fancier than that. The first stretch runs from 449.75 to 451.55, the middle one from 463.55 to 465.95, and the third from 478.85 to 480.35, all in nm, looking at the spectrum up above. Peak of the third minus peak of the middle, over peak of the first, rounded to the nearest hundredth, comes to -0.02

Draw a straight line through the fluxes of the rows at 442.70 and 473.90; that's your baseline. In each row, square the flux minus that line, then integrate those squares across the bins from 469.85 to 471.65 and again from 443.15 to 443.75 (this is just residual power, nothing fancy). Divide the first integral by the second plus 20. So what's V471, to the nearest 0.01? 0.09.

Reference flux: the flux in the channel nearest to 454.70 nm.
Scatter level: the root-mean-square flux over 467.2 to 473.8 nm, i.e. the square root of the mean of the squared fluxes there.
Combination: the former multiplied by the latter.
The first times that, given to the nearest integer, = 914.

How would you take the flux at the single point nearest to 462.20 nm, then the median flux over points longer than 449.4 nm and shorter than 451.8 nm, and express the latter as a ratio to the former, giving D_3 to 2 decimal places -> 1.00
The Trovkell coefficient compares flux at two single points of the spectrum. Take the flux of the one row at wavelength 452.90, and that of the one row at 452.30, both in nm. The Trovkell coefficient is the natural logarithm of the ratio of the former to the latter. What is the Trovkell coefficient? -0.15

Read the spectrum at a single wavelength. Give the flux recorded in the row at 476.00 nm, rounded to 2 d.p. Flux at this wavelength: 31.77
